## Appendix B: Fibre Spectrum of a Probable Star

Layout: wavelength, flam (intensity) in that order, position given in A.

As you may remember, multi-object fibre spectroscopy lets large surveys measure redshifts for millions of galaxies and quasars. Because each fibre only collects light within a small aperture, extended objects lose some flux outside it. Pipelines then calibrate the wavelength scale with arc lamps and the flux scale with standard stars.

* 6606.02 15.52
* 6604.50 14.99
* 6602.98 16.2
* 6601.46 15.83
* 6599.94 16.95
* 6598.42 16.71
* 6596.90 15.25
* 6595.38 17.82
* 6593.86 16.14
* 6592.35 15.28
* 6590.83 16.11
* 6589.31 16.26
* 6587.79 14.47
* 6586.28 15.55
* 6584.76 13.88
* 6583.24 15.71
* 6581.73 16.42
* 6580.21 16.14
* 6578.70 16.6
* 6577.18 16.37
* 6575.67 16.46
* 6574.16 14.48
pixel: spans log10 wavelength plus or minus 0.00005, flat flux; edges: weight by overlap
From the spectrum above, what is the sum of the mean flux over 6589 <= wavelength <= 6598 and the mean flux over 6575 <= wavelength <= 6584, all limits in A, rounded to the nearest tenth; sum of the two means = 32.4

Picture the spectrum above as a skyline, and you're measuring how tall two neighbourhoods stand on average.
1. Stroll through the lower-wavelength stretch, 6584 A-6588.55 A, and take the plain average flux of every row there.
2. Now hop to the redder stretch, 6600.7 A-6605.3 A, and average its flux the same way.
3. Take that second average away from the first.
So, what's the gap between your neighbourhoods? -1.0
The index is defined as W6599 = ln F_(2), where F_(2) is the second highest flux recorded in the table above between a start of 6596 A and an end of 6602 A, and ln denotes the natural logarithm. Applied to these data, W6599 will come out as 2.82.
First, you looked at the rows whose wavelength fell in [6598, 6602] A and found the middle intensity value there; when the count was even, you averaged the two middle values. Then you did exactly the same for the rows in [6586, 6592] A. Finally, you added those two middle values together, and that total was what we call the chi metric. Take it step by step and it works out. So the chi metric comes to 32.5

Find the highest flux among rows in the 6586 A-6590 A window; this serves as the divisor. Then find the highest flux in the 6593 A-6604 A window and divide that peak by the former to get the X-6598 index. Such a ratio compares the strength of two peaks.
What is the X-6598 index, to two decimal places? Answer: 1.10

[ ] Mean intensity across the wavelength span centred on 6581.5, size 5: 16.1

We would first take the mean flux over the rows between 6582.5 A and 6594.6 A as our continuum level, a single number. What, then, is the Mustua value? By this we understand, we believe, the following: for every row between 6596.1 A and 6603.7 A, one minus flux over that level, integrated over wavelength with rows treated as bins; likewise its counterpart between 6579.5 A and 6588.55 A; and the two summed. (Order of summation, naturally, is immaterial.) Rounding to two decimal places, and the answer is -0.34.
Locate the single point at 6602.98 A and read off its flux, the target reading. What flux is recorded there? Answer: 16.2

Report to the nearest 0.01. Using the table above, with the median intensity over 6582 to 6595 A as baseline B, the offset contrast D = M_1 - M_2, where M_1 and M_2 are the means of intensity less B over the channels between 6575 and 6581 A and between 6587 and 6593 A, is 0.86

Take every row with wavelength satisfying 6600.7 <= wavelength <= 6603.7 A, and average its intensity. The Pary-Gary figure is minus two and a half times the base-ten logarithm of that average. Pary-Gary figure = -3.011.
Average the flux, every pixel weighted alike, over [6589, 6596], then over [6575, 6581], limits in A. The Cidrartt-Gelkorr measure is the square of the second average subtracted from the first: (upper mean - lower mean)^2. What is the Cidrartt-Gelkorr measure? 0.0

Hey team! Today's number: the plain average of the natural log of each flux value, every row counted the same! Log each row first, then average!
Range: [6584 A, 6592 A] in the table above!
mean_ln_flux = 2.72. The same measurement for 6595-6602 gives 2.80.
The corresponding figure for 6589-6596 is 2.79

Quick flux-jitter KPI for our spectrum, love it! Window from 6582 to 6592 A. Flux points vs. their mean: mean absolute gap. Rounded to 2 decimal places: 0.77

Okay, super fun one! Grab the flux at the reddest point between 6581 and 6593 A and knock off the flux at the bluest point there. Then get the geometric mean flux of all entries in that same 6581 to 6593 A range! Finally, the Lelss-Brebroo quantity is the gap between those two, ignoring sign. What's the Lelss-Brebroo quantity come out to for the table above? 16.6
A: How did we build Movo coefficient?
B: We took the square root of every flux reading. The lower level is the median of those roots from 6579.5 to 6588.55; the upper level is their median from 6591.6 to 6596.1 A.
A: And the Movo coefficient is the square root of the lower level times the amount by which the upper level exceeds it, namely 0.503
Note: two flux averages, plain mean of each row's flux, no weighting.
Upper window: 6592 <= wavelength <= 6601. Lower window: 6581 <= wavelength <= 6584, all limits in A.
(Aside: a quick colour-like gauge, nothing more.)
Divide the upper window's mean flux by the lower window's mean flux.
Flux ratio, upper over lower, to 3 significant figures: 1.02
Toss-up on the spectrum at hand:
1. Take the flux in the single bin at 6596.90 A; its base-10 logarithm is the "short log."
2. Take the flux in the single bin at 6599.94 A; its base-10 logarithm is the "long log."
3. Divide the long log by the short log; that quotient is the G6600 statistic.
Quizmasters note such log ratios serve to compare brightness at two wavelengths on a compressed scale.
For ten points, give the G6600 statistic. 1.04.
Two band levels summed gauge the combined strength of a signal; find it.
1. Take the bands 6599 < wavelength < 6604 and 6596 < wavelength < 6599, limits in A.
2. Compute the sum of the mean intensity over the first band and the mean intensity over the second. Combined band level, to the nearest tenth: 32.3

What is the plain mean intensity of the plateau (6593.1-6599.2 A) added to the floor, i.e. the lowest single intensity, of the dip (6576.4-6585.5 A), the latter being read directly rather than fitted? 30.4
